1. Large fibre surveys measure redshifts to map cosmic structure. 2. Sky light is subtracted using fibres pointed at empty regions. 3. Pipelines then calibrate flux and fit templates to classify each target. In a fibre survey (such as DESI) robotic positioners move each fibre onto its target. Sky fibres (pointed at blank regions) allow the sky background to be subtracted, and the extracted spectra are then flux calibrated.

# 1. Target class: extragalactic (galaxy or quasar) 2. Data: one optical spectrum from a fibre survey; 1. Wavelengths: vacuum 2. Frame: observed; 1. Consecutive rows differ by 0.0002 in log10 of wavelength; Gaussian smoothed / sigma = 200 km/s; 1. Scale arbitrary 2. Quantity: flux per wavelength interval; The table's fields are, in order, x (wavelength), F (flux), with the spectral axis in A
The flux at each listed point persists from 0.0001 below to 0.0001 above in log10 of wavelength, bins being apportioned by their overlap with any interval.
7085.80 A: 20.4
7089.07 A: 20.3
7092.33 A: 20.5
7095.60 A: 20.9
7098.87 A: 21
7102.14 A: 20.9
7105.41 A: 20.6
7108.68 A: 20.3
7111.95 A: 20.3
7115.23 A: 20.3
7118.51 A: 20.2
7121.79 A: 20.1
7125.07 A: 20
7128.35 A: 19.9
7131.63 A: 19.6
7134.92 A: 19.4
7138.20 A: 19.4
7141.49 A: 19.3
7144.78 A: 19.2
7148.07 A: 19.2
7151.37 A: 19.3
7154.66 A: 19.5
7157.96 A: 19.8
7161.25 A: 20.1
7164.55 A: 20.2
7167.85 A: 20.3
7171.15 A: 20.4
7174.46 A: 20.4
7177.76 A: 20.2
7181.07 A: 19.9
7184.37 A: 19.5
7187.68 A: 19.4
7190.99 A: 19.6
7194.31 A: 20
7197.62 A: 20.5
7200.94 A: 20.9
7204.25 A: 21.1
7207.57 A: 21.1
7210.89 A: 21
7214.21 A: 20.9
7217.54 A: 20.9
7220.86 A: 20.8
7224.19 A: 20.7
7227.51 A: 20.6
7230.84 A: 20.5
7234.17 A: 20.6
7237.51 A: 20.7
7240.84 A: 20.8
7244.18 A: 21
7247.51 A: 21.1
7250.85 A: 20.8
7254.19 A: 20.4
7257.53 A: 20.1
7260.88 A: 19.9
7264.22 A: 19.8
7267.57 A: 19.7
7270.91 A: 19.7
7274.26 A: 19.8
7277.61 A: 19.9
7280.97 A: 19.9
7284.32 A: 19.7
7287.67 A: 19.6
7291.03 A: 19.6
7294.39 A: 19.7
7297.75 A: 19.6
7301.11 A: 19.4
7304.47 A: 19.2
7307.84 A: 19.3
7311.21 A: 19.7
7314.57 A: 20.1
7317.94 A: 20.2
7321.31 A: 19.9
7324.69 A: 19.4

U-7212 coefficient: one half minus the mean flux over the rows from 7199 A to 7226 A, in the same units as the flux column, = -20.4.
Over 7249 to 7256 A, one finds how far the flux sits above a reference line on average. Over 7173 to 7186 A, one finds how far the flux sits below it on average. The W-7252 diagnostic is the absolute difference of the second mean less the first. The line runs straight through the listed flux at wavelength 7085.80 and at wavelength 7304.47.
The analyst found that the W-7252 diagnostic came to 1.23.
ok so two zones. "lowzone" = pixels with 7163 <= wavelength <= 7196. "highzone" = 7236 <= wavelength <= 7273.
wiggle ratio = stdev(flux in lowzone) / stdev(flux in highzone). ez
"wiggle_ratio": 0.69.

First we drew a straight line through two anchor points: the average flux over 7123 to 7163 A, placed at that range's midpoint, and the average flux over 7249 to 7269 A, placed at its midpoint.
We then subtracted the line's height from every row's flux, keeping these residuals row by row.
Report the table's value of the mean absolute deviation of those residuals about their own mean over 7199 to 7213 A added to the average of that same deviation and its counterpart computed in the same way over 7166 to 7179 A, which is 0.15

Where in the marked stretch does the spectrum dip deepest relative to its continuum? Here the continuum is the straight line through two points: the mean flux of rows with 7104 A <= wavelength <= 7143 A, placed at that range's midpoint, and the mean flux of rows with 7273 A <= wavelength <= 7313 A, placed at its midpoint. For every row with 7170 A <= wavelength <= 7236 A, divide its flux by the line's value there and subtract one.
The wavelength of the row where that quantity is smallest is 7187.68 A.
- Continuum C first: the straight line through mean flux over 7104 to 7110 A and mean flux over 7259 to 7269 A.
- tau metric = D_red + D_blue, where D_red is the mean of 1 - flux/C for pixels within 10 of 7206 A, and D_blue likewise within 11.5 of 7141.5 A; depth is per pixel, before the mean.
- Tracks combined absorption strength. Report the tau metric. 0.00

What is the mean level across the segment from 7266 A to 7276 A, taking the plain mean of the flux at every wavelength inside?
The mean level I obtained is 19.7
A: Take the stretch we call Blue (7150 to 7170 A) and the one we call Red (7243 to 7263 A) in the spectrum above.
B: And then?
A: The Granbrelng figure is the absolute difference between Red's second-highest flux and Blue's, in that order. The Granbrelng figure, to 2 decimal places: 0.80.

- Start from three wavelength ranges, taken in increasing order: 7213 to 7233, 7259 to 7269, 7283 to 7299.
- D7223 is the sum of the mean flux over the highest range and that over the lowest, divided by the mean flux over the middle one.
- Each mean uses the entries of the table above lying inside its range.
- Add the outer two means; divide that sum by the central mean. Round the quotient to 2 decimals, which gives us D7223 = 2.04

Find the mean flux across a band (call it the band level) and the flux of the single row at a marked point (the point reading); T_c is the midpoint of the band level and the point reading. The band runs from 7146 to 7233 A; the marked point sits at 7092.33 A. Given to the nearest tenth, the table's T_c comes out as 20.4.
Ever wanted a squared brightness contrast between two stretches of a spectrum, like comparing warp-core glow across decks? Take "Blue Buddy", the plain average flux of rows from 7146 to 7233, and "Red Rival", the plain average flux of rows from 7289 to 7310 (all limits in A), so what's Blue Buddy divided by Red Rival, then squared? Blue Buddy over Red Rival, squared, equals 1.08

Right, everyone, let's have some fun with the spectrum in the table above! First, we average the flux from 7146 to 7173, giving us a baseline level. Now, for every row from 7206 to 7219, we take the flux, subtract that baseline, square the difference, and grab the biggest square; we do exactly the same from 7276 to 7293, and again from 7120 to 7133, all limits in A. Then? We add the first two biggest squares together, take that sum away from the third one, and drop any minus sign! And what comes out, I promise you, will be 1.6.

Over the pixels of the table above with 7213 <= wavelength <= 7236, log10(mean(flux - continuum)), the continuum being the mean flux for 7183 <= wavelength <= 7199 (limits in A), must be 0.0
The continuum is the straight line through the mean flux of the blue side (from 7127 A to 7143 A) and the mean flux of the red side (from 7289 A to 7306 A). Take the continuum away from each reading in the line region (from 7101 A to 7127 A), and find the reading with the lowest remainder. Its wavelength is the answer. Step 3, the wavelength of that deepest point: 7125.07 A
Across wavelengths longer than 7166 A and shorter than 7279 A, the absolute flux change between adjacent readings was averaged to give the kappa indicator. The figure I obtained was 0.170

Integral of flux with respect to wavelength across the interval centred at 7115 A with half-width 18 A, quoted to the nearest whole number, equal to 731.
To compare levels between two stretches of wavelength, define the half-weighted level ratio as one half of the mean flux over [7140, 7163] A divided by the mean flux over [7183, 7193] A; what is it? 0.500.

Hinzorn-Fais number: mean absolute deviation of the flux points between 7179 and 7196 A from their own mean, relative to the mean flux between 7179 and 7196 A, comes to 0.011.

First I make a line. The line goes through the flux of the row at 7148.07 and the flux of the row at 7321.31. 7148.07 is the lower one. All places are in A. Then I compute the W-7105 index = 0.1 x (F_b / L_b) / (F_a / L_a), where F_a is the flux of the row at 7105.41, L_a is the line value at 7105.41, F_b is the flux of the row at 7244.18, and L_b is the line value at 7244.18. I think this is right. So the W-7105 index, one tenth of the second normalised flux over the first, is 0.099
